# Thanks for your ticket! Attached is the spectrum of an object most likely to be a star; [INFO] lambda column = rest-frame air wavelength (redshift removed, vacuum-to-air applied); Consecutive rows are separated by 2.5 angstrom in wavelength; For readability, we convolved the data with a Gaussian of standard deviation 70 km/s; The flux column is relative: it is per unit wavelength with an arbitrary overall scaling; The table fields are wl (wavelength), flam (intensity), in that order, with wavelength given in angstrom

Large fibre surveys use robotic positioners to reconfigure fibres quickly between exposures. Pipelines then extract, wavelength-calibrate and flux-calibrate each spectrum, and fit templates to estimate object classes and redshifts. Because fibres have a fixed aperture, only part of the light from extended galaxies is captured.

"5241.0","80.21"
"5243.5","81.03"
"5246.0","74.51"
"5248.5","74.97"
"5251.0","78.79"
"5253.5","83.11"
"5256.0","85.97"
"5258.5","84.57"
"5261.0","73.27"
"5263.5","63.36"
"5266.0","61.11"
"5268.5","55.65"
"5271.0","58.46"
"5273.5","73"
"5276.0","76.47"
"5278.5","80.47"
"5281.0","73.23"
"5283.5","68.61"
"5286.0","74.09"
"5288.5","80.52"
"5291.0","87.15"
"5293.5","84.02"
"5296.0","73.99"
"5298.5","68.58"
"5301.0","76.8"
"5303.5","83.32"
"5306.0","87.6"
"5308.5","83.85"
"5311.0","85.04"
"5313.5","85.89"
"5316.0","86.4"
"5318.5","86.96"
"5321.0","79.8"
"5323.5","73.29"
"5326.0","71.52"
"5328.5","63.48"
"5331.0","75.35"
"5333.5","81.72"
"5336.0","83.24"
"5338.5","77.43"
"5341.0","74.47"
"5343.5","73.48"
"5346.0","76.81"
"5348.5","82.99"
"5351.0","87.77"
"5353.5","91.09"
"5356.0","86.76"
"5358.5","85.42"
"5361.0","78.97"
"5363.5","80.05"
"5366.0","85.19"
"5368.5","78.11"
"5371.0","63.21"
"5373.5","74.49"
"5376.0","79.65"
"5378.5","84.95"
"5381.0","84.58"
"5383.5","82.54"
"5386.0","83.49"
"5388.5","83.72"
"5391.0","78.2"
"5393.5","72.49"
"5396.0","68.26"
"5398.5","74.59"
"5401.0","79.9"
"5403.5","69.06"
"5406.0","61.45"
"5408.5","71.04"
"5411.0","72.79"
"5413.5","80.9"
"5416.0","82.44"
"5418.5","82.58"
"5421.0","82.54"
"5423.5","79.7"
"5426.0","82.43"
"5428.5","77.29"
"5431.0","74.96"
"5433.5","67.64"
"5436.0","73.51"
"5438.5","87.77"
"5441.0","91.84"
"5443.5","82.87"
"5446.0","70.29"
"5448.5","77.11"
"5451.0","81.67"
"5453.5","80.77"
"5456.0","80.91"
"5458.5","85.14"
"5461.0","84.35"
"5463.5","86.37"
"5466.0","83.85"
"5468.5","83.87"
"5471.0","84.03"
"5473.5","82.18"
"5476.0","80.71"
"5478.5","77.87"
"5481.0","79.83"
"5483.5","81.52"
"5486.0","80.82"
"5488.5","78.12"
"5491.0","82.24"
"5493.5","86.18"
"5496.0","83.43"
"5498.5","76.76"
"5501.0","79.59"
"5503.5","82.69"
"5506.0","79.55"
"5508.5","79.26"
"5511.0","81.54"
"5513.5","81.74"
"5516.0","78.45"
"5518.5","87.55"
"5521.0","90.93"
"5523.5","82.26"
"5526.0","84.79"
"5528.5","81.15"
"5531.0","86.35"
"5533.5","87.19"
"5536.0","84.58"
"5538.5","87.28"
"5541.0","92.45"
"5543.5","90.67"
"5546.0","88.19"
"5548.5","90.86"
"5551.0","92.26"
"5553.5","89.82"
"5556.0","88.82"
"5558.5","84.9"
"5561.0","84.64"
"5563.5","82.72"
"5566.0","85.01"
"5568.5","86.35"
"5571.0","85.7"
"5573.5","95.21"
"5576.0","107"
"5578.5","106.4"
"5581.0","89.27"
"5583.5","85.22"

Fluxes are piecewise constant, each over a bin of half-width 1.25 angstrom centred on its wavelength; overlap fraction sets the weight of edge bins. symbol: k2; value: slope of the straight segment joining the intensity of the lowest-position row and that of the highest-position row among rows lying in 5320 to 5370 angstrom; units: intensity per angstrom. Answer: -0.04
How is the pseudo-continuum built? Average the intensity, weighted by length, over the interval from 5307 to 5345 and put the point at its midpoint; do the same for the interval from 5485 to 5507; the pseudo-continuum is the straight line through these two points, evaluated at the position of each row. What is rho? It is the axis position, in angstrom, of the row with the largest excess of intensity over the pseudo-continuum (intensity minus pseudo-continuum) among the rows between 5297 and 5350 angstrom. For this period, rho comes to 5306.0 angstrom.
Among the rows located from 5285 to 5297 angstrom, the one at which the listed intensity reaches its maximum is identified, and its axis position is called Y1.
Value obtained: 5291.0 angstrom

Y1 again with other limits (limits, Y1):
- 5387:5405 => 5388.5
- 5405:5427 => 5418.5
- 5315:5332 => 5318.5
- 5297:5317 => 5306.0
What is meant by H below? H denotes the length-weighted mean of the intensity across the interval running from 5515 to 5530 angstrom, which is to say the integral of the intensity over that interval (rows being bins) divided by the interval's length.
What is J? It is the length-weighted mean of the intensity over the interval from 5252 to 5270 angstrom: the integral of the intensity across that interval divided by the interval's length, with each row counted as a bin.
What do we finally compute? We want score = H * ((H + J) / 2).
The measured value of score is 6604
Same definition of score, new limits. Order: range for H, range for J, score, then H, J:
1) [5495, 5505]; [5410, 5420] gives 6459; 80.5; 80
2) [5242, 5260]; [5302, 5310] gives 6626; 80.3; 85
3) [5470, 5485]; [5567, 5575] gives 6902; 81.0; 90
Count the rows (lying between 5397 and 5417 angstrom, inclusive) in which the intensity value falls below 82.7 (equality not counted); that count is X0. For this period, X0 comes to 8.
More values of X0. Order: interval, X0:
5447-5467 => 4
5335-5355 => 4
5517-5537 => 2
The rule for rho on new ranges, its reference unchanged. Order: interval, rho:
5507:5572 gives 5541.0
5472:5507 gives 5493.5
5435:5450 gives 5441.0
